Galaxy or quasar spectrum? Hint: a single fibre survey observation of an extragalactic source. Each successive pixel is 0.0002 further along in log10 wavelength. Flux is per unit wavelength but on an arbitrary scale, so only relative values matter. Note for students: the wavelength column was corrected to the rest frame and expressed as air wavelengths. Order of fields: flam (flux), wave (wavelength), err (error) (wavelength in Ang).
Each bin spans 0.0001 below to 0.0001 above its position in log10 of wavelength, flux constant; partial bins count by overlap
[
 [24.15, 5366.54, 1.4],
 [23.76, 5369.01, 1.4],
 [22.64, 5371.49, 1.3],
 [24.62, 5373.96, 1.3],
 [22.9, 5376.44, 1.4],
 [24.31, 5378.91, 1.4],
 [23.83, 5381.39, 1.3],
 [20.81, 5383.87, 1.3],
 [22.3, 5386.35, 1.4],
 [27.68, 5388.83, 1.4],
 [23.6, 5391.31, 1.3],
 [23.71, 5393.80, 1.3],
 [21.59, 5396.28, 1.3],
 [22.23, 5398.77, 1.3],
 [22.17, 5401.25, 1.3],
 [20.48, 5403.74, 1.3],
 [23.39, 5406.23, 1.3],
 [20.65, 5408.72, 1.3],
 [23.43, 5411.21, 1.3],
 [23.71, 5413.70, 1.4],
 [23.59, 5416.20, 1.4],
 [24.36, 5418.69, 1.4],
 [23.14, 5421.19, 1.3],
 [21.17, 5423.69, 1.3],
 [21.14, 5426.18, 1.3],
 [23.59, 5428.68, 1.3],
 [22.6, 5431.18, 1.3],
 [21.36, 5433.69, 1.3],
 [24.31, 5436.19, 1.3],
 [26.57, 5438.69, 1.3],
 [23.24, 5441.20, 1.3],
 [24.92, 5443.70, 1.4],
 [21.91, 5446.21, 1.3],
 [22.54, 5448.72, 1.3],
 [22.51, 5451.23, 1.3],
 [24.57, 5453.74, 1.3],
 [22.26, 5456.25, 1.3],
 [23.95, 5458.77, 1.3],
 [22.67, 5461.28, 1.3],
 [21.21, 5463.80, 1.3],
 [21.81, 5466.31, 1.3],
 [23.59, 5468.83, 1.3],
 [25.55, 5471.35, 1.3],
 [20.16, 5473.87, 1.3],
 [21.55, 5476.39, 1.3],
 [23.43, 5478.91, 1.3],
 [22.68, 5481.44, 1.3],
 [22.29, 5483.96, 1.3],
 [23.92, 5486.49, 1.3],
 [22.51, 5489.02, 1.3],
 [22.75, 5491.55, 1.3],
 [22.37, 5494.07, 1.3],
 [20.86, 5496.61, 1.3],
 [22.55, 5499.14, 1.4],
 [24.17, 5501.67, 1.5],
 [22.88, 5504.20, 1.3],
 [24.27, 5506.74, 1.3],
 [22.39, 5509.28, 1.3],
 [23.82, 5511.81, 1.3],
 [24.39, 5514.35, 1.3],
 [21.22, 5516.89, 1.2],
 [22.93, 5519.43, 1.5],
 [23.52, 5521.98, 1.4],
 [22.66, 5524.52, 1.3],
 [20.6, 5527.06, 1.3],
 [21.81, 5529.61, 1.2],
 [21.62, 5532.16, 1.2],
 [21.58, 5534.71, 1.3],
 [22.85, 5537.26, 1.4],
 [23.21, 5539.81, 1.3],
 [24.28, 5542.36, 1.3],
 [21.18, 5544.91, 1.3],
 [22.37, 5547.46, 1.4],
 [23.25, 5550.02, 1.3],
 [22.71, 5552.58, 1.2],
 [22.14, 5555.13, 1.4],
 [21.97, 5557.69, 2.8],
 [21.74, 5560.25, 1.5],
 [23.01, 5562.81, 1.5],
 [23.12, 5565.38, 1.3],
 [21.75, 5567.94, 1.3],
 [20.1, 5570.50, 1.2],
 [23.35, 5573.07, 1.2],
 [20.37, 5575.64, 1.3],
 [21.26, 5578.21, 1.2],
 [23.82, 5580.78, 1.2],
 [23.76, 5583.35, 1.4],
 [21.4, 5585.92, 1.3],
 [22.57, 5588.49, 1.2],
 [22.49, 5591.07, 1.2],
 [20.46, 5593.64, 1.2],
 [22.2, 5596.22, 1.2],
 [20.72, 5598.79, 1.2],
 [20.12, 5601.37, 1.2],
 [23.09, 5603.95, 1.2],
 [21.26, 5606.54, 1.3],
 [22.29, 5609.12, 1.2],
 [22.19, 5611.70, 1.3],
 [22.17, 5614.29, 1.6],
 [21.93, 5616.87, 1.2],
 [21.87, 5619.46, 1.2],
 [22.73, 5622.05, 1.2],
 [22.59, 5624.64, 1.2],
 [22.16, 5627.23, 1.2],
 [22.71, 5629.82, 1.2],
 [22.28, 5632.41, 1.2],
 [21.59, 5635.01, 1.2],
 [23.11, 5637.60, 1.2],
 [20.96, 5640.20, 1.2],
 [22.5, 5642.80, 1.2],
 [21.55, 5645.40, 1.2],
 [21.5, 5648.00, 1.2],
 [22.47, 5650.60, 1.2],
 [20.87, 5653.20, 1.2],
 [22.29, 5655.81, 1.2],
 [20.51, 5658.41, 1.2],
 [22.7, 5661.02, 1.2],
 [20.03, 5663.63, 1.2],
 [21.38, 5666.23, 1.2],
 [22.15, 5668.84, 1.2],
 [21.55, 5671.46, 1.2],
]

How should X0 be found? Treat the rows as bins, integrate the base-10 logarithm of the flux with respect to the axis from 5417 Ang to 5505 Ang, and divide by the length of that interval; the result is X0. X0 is 1.36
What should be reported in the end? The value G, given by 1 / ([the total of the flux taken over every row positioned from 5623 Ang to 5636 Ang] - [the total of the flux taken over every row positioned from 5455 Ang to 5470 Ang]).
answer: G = -0.041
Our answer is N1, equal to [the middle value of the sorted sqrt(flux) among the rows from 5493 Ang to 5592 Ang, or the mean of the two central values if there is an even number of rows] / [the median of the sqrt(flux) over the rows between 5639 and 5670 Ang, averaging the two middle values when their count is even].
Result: 1.02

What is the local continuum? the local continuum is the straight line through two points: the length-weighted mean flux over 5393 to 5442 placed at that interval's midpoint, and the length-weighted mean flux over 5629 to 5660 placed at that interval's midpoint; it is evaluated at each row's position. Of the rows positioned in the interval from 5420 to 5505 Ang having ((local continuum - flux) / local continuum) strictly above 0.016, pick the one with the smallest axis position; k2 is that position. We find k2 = 5423.69 Ang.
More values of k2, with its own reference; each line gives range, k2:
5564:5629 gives 5567.94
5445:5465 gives 5446.21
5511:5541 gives 5516.89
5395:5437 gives 5396.28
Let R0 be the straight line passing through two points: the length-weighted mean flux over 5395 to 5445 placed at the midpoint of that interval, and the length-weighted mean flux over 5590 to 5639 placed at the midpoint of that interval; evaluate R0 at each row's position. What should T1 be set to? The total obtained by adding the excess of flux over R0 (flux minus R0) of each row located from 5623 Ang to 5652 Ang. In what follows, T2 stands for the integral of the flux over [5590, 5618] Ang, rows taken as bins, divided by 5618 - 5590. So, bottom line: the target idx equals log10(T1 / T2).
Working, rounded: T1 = 3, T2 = 21.7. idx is -0.92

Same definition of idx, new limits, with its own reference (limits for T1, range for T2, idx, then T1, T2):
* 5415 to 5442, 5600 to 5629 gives -0.77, 4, 22.0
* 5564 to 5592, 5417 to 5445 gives -2.07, 0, 23.3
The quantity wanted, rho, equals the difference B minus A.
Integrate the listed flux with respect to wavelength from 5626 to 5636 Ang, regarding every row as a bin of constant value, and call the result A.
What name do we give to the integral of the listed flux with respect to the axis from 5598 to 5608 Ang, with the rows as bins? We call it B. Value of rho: -9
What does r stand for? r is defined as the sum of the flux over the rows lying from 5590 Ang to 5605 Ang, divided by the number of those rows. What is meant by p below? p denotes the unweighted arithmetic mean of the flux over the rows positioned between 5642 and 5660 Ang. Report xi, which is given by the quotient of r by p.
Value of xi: 0.99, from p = 21.7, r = 21.5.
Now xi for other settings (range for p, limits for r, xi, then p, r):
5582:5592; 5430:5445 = 1.06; 22.6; 23.8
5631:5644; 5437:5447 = 1.09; 22.1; 24.2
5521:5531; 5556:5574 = 1.00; 22.1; 22.1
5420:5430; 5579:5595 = 1.01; 22.3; 22.4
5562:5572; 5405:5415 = 1.04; 22.0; 22.8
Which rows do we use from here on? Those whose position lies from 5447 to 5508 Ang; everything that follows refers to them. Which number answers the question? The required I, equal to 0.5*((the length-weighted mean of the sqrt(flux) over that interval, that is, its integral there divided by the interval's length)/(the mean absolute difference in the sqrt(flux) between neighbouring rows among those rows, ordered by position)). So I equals 15.4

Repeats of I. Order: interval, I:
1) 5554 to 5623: 18.3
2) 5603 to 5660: 25.1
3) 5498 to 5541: 18.5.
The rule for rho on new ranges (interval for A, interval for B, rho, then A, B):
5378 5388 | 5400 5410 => -13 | 230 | 217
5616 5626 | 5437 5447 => 20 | 223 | 243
